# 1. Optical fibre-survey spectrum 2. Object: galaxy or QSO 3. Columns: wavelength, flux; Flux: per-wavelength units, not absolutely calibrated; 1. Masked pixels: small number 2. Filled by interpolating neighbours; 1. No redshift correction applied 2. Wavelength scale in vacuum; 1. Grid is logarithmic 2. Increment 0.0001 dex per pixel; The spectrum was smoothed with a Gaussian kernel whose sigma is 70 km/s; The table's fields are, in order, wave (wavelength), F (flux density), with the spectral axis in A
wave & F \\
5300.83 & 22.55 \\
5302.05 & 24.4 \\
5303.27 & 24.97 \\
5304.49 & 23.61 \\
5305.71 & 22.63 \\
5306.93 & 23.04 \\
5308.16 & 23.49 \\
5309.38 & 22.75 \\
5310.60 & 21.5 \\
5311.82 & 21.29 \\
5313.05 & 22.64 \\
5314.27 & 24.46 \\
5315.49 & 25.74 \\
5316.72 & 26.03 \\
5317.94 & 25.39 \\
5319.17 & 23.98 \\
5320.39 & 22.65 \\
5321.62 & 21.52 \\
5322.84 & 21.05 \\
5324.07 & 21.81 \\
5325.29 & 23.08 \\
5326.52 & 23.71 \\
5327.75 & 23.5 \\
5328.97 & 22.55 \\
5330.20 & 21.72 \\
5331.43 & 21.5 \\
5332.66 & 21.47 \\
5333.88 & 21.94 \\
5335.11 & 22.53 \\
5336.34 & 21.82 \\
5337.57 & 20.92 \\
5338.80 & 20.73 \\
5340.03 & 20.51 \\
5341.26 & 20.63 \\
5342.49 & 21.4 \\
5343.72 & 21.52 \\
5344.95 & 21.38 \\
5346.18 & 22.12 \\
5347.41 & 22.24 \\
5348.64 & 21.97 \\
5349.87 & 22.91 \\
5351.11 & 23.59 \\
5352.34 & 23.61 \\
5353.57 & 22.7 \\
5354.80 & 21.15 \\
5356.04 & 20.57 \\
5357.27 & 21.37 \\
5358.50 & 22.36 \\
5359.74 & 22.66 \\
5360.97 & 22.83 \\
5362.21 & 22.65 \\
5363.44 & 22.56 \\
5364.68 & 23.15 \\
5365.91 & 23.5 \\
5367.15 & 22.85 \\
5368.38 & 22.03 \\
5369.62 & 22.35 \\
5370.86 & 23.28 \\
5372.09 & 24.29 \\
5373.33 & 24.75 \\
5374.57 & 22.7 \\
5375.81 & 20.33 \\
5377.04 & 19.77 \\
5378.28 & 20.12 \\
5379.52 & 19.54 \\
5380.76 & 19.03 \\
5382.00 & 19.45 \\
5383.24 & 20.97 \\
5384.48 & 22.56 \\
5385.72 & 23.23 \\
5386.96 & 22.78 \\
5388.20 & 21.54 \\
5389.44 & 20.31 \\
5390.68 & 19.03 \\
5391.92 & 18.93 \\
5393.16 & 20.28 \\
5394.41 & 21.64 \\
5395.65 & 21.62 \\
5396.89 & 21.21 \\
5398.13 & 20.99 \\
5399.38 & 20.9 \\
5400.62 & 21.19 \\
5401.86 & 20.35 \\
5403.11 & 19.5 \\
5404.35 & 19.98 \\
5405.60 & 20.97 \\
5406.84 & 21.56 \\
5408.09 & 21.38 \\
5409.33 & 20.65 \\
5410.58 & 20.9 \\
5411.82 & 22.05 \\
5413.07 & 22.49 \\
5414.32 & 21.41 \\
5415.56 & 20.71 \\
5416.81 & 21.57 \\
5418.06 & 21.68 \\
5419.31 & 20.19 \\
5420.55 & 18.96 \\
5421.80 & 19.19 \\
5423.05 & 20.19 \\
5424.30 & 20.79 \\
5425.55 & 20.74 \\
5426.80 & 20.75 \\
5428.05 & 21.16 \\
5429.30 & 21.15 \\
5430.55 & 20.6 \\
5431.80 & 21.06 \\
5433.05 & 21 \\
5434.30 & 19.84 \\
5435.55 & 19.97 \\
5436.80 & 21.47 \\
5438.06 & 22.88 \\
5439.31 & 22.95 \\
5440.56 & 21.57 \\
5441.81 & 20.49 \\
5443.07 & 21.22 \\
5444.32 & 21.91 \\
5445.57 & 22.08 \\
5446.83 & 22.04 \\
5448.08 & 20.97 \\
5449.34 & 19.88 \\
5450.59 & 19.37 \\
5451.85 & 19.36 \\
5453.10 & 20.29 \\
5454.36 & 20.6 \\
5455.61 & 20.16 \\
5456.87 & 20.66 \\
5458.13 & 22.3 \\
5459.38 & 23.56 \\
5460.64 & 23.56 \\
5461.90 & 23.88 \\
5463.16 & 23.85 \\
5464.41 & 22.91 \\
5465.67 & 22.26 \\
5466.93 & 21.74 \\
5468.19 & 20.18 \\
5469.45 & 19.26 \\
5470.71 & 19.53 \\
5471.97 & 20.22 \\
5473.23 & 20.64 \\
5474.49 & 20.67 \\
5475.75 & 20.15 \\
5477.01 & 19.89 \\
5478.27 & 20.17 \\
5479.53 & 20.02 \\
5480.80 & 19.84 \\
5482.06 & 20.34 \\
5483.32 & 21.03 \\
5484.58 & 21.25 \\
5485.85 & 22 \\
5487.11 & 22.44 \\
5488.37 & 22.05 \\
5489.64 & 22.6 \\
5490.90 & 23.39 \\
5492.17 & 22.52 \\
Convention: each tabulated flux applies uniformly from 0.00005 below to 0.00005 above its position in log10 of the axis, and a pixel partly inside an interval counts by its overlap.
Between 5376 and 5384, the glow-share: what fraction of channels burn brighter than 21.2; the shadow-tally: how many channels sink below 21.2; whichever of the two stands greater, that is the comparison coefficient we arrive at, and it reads 6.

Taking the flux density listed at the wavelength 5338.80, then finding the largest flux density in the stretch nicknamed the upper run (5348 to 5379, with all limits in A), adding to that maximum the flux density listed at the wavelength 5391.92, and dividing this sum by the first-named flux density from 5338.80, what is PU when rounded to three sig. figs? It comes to 2.11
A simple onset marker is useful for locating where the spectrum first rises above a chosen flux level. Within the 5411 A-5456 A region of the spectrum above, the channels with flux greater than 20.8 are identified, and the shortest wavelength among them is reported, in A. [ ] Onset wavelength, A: 5411.82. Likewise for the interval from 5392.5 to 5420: 5394.41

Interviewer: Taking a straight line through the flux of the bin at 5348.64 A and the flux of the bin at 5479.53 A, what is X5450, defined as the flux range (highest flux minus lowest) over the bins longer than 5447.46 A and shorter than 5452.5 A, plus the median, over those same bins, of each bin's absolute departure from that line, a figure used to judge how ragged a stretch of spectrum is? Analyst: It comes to 2.4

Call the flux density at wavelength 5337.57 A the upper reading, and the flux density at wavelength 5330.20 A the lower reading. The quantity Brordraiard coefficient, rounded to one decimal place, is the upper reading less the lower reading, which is -0.8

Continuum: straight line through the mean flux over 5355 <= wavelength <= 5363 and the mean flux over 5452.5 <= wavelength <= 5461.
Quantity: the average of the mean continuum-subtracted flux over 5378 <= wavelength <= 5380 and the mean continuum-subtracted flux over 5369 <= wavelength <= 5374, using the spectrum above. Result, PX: -0.2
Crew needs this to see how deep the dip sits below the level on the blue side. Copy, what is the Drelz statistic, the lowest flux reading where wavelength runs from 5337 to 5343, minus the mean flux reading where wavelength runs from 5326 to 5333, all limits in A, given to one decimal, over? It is -1.9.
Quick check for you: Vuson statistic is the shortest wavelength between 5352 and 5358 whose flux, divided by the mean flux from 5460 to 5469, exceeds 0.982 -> 5352.34 A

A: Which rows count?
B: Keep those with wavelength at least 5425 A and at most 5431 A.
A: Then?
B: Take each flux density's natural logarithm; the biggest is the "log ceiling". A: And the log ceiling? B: 3.05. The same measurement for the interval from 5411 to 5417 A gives 3.11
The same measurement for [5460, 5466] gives 3.17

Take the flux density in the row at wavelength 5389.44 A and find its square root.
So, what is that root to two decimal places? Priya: 4.51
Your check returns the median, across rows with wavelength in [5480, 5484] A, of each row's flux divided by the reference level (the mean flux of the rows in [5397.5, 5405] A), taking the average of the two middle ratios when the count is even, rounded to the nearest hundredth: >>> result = 0.99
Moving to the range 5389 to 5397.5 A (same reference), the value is 0.99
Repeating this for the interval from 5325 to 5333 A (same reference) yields 1.10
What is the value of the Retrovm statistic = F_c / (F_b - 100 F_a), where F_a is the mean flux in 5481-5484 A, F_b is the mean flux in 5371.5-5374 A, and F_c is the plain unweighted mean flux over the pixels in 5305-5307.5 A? -0.0112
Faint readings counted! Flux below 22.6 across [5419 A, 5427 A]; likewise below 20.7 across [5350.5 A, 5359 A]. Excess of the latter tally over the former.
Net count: -6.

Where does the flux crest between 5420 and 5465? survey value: 5461.90 A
